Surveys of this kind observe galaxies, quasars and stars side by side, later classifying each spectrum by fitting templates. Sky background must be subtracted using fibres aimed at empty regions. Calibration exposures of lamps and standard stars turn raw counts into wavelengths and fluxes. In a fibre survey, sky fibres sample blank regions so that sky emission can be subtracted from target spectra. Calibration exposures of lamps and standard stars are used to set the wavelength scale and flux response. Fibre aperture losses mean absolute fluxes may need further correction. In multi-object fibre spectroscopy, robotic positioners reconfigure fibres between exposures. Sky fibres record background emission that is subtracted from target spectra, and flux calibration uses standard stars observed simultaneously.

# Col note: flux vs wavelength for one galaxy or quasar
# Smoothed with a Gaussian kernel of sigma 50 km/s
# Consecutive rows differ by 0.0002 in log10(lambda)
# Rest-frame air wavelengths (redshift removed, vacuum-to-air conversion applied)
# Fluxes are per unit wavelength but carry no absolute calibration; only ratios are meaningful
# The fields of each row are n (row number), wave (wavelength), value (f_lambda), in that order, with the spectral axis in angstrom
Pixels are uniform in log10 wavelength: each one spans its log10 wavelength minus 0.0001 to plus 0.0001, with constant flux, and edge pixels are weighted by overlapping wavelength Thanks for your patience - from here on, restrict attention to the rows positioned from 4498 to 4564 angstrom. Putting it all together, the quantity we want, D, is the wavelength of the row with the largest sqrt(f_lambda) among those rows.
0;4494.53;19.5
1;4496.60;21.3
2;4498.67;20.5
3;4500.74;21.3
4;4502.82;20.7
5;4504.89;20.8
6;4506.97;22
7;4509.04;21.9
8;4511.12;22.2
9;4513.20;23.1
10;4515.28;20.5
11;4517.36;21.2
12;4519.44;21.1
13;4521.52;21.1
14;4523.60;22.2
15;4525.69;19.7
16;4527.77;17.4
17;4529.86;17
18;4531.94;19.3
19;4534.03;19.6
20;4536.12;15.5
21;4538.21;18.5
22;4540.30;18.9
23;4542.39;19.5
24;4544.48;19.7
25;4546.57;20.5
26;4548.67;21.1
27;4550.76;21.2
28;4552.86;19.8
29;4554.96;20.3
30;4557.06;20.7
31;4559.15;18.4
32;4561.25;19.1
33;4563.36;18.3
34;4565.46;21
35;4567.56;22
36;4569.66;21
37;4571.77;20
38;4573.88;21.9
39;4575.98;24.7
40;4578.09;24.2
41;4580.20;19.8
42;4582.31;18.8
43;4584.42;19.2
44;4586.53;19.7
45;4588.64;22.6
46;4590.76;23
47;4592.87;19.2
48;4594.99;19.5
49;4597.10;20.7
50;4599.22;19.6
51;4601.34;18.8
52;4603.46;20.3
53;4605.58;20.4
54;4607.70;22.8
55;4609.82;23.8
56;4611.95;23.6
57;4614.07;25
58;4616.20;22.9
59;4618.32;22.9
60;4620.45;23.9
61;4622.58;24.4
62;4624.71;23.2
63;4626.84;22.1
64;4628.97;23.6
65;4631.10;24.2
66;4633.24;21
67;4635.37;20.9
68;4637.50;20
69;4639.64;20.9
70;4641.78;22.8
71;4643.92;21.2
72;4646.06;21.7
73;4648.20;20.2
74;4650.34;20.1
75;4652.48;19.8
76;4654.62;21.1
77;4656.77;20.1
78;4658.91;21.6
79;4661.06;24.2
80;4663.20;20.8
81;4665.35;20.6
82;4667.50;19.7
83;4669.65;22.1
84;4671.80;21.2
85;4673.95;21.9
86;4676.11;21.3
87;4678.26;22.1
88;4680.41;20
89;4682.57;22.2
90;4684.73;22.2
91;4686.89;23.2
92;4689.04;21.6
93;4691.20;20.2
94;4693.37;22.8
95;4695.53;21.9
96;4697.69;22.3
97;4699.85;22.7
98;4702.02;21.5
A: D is 4513.20 angstrom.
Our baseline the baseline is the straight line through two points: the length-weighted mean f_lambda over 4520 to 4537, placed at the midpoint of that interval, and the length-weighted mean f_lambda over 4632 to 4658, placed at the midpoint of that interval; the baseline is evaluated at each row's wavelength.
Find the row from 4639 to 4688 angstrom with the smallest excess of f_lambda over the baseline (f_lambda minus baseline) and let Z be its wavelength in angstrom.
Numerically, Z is 4667.50 angstrom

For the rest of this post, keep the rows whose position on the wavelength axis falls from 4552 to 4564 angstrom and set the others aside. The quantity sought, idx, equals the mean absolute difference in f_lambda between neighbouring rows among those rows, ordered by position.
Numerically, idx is 0.9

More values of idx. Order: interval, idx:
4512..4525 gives 0.9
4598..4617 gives 1.2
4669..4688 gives 1.0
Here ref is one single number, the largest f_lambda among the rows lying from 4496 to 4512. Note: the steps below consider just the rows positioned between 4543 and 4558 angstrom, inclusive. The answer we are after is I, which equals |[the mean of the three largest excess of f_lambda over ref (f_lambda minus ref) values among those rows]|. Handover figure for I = 1.2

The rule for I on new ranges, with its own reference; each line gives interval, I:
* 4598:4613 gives 1.2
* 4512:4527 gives 0.0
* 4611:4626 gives 2.2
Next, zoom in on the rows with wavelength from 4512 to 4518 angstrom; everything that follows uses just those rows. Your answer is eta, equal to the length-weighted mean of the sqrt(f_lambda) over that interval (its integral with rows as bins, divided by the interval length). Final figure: 4.65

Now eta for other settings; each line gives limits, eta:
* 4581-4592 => 4.54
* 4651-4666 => 4.60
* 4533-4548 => 4.35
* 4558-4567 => 4.40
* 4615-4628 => 4.82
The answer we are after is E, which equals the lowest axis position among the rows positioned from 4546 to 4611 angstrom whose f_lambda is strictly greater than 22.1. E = 4575.98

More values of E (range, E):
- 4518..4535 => 4523.60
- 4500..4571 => 4511.12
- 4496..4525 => 4511.12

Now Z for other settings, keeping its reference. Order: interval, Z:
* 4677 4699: 4680.41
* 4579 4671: 4667.50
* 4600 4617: 4601.34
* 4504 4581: 4536.12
